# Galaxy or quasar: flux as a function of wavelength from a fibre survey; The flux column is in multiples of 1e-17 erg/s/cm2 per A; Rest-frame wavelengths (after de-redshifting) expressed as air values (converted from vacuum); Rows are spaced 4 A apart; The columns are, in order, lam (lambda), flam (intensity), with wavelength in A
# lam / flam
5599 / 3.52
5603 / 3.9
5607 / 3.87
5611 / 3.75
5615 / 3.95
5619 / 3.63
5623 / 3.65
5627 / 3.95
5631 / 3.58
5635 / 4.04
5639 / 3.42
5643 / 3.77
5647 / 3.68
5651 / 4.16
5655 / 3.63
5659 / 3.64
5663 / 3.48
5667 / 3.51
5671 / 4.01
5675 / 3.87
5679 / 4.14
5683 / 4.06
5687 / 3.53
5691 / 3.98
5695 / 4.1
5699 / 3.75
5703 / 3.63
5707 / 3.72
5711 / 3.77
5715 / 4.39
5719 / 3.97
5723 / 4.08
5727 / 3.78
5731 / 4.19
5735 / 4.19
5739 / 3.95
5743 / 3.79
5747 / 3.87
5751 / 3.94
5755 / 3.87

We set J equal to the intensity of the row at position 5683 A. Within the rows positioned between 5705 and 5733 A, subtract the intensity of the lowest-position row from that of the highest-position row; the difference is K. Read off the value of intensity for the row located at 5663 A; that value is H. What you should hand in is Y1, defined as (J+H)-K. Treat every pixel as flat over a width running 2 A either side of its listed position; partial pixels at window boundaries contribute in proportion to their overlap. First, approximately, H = 3.48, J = 4.06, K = 0.5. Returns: 7.1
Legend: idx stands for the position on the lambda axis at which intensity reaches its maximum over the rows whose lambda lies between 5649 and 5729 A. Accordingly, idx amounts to 5715 A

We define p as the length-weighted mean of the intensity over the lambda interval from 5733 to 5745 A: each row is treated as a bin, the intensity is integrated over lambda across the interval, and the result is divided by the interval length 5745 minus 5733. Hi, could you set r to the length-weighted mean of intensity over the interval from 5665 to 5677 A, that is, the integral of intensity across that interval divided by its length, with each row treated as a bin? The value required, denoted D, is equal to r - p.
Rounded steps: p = 3.98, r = 3.80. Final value -0.18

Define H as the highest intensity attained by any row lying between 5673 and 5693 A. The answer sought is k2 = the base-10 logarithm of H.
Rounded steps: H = 4.14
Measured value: 0.617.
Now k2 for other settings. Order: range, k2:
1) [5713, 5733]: 0.642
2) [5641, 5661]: 0.619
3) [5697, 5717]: 0.642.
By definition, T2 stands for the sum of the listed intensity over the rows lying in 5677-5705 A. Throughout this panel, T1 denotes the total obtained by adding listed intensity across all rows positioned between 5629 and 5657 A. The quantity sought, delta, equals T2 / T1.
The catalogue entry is 1.035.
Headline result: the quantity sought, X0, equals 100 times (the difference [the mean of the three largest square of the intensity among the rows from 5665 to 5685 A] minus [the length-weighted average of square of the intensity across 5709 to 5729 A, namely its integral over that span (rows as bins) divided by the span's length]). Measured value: 53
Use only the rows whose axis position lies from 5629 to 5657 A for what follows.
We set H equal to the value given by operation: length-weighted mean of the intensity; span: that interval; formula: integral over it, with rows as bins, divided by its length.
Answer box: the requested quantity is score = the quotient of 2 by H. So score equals 0.533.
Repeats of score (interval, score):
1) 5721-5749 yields 0.503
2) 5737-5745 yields 0.517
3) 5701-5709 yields 0.544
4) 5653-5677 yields 0.542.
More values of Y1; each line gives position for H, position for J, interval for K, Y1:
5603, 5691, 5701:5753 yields 7.6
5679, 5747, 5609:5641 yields 8.3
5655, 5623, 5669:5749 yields 7.4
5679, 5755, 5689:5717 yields 7.6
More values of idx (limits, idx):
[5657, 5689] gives 5679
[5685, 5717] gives 5715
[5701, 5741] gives 5715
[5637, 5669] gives 5651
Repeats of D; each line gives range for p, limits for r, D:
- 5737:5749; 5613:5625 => -0.13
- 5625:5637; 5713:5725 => 0.29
